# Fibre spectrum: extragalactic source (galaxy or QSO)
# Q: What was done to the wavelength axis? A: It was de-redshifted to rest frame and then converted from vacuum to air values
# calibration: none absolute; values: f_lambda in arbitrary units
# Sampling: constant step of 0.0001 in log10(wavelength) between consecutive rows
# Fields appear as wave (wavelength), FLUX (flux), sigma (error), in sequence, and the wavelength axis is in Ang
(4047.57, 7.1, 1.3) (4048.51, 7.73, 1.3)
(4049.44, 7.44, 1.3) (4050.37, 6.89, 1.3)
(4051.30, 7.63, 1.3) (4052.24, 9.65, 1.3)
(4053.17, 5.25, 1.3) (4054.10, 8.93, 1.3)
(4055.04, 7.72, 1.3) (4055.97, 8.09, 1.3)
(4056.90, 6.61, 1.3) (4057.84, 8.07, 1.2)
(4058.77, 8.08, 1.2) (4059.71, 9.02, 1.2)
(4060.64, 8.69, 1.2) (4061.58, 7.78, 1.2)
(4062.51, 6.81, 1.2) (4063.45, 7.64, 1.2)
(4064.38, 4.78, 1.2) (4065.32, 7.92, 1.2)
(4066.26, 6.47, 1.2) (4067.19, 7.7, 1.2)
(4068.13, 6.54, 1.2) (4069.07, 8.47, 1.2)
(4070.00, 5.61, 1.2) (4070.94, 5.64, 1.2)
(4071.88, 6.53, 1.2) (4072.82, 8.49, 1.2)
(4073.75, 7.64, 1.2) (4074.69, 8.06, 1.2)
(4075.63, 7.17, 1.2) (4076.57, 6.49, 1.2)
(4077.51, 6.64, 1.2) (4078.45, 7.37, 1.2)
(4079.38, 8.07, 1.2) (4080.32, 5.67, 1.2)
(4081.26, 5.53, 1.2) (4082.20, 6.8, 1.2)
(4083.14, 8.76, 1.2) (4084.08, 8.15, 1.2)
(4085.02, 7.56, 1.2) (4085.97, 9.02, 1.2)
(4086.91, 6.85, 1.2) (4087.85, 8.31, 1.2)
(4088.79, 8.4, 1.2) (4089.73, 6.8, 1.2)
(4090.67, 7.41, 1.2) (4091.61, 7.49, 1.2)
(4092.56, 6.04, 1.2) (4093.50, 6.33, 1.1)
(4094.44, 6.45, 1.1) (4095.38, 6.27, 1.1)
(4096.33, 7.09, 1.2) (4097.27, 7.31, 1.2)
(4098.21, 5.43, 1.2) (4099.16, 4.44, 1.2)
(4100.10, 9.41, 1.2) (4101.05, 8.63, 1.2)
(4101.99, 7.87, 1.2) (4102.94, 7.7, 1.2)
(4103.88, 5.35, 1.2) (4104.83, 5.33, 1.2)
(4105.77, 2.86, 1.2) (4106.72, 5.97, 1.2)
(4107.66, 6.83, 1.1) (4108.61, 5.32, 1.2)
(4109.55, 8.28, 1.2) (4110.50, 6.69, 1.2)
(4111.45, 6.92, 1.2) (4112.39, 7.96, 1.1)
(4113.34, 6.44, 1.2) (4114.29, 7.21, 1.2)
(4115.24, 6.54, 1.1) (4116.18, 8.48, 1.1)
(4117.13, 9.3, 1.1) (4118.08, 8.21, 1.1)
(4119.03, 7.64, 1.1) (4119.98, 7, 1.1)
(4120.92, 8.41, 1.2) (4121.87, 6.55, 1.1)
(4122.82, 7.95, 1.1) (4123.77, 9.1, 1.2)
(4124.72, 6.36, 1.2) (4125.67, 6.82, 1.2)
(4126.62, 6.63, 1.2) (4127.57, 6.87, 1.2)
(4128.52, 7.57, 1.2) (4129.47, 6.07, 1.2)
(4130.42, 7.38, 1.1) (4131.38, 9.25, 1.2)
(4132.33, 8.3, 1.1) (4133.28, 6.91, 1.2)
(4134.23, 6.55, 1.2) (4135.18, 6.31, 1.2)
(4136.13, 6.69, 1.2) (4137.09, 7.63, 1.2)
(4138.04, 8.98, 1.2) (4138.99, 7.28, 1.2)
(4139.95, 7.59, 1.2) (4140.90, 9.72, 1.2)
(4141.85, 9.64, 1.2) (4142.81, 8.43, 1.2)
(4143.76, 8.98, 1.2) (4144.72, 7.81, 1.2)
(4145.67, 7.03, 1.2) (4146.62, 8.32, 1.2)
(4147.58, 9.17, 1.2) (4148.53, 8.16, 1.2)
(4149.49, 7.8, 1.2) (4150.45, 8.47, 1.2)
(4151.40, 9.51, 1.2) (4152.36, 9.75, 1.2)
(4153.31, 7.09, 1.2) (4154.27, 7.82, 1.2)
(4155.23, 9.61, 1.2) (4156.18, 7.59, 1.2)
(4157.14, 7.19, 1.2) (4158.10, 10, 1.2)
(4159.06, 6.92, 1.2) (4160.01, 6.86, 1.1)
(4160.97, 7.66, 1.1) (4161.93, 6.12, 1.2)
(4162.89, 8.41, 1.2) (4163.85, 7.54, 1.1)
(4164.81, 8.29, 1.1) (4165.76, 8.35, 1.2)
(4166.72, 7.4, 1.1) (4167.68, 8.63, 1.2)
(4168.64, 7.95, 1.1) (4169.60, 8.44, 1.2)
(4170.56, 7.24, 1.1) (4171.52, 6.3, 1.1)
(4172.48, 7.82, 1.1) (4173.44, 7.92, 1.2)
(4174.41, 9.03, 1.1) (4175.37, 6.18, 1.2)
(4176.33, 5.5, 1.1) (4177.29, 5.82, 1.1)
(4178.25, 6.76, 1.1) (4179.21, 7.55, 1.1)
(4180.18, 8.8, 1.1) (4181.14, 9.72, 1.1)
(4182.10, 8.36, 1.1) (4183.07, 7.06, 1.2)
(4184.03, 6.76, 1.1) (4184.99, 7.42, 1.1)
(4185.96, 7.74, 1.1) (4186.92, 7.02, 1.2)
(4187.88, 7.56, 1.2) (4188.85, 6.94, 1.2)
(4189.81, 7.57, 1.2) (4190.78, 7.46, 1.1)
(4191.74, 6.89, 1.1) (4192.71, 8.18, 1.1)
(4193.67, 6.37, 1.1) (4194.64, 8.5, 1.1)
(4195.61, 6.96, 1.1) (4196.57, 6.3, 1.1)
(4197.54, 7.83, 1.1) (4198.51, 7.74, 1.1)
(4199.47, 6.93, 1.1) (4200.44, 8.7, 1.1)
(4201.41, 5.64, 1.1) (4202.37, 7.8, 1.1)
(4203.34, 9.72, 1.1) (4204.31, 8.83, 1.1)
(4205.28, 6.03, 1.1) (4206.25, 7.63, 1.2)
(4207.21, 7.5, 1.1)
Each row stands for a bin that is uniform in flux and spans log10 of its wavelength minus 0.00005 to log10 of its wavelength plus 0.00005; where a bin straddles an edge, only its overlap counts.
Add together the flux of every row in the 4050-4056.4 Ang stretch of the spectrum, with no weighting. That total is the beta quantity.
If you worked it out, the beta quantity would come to 54.2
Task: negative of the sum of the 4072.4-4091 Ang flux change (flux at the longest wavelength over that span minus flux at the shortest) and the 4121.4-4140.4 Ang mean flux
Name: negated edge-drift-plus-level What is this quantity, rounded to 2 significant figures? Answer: -6.3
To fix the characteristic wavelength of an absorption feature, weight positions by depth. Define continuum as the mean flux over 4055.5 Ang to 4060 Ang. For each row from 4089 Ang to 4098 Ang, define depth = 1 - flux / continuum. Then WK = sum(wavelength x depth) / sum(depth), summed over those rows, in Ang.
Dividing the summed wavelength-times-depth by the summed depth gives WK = 4093.6 Ang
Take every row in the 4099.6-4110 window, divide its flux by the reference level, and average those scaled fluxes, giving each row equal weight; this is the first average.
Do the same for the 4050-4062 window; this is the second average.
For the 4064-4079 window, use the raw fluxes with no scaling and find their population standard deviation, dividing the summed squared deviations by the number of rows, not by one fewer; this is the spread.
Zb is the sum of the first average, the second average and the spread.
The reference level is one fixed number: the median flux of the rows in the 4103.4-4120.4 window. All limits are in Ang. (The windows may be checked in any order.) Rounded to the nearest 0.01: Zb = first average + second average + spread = 3.16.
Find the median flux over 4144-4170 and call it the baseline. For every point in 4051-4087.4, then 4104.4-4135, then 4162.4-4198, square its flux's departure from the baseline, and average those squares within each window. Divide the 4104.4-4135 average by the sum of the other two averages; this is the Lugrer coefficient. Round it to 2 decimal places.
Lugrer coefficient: 0.87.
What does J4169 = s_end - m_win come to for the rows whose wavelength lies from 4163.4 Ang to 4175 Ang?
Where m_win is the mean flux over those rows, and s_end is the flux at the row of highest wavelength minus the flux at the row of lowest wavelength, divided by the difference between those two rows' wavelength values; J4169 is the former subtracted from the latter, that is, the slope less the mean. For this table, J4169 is -7.8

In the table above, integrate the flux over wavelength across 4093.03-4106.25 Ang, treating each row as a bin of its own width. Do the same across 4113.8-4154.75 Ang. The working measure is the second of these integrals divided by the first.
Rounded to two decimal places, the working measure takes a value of 3.76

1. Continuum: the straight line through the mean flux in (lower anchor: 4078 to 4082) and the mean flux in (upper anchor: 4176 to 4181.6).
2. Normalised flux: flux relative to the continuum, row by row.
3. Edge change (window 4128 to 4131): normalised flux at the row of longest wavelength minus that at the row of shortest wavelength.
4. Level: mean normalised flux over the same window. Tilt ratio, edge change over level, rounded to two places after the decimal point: -0.03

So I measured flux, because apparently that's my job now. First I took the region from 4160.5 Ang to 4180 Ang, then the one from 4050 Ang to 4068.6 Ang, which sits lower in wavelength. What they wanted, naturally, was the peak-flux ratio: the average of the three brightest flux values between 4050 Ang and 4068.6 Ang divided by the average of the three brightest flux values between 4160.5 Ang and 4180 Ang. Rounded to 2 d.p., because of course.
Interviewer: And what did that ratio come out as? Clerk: 1.06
